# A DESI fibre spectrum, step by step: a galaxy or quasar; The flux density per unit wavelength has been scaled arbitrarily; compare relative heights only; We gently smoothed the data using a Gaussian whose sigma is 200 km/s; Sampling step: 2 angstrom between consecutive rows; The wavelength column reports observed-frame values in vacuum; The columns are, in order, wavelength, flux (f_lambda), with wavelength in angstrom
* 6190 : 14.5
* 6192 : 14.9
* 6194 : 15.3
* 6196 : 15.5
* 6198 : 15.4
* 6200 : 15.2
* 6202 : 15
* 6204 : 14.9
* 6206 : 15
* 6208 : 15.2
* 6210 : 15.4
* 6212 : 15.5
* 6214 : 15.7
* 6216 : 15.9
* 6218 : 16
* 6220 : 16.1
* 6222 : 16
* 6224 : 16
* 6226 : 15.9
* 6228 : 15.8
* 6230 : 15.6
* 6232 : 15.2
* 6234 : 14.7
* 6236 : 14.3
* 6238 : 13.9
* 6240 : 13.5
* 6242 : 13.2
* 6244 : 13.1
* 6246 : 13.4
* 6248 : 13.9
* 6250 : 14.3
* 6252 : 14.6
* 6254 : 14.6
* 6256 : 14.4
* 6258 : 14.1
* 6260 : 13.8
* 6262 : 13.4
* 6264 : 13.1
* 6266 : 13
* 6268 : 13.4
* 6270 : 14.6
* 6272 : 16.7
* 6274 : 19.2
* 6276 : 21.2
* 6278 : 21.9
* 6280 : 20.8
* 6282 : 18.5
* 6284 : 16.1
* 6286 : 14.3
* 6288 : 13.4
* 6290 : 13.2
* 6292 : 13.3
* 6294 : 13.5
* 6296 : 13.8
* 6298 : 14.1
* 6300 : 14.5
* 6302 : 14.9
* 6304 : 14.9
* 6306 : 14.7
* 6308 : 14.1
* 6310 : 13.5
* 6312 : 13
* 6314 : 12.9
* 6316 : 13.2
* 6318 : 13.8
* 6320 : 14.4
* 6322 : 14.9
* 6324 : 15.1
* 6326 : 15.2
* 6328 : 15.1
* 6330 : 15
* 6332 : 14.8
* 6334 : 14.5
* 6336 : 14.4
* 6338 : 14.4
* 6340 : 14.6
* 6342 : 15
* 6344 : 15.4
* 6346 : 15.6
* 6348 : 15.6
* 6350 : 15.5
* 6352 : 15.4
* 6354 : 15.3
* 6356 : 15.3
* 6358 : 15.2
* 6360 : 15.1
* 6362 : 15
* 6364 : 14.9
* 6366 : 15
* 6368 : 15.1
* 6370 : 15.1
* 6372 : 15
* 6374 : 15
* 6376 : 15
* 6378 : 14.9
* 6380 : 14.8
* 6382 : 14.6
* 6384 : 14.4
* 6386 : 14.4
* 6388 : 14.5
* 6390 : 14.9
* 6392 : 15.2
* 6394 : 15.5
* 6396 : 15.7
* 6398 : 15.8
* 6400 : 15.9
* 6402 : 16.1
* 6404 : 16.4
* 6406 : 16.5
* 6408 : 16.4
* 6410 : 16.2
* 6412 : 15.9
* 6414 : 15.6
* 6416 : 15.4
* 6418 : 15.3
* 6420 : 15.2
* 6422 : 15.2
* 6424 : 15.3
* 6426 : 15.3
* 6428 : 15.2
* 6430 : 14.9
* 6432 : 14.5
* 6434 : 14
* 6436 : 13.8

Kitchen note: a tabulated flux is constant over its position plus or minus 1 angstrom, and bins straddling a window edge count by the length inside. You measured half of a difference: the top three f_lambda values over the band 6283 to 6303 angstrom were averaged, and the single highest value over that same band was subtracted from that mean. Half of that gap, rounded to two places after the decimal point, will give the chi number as -0.47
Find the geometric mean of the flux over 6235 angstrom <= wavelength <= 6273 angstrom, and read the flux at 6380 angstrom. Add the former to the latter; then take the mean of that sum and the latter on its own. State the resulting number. 21.8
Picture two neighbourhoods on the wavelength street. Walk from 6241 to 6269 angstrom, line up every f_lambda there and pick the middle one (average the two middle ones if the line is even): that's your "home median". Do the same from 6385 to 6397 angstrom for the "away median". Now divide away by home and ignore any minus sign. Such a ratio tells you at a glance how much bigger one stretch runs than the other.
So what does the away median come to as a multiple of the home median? 1.11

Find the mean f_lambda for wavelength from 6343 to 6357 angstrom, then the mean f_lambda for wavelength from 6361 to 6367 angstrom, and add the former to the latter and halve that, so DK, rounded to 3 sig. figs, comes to 15.2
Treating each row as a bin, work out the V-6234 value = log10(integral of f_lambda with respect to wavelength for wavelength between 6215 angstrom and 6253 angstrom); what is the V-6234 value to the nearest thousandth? 2.750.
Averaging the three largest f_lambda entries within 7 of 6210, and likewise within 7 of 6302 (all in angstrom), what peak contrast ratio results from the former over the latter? 1.06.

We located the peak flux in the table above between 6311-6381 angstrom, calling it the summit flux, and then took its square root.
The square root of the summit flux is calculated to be 3.95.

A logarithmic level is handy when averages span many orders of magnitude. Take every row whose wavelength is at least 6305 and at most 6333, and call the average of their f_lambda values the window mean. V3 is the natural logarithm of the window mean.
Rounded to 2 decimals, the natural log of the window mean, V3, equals 2.66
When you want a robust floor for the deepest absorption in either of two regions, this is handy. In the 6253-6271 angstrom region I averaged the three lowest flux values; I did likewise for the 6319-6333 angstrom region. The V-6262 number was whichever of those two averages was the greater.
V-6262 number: 14.7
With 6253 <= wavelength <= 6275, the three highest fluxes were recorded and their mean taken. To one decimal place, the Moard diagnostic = 16.8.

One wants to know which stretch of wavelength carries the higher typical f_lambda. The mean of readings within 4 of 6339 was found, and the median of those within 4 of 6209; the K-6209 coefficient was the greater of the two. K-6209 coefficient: 15.3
